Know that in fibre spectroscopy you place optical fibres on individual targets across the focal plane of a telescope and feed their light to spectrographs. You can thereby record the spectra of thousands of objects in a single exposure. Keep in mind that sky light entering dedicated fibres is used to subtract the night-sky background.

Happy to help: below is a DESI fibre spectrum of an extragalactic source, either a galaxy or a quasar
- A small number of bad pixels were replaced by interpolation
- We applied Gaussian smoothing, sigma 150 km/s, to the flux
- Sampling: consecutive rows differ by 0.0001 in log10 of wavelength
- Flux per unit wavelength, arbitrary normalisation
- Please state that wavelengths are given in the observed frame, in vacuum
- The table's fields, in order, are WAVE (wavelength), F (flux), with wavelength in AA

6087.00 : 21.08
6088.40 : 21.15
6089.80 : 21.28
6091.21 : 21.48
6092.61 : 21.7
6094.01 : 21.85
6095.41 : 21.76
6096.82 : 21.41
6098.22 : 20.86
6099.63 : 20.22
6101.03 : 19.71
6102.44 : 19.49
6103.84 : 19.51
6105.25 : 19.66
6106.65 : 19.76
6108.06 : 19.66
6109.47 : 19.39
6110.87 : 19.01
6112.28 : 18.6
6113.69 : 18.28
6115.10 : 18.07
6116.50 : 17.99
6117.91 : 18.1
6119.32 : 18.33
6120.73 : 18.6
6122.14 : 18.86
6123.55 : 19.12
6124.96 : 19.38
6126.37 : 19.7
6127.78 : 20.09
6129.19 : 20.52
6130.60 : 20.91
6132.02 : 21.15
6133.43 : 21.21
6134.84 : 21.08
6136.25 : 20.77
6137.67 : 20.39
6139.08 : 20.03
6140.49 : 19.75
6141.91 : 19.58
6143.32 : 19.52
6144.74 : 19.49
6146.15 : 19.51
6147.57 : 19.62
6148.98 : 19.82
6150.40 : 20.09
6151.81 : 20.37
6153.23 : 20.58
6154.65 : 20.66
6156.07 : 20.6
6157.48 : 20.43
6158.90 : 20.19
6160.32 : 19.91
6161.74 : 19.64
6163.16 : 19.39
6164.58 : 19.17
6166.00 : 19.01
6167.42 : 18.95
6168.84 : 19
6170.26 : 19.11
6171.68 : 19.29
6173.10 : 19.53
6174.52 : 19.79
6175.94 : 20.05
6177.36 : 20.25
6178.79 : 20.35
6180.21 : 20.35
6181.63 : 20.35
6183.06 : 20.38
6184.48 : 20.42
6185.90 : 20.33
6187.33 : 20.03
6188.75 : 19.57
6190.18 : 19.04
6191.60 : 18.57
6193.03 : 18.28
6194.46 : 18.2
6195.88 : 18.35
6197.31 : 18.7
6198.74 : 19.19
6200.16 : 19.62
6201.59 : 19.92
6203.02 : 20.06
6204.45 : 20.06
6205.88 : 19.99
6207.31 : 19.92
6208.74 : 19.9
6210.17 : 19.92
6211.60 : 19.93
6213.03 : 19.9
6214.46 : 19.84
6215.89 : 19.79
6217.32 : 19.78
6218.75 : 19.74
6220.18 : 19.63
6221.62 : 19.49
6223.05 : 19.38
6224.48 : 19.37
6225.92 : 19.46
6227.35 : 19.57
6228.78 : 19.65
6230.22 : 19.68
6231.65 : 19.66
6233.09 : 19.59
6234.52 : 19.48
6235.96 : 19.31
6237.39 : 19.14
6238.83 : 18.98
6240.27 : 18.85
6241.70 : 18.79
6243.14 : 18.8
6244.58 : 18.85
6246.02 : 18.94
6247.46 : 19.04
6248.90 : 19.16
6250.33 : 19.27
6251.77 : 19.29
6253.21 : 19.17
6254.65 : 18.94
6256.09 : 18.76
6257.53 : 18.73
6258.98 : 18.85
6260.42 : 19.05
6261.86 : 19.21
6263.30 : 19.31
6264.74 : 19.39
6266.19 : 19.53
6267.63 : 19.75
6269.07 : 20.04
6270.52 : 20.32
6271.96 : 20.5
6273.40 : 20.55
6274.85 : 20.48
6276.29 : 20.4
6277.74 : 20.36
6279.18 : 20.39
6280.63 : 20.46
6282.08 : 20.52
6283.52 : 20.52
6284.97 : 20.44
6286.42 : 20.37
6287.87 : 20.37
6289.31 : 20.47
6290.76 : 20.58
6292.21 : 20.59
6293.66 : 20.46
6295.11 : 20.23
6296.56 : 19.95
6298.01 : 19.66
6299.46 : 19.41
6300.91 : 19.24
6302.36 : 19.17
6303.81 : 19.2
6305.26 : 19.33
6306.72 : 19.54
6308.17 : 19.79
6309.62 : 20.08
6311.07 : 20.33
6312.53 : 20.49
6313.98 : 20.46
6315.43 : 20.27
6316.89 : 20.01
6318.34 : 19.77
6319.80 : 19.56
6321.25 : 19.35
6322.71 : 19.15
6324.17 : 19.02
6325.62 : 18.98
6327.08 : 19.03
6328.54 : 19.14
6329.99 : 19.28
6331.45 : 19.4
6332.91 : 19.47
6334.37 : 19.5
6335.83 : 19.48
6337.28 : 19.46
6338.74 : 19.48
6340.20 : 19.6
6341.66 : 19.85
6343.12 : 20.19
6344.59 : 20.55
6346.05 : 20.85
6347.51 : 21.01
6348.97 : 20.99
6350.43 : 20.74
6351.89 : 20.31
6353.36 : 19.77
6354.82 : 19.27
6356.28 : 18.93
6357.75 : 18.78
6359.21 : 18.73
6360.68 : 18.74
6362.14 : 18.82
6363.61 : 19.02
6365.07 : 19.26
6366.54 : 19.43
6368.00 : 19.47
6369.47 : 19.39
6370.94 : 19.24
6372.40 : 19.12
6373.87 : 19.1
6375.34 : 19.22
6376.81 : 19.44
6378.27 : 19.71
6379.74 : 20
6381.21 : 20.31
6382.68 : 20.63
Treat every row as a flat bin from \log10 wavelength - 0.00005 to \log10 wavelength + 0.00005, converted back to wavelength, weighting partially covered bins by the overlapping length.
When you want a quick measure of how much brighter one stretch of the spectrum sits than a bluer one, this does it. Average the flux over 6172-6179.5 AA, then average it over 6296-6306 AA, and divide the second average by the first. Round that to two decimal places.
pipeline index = 0.97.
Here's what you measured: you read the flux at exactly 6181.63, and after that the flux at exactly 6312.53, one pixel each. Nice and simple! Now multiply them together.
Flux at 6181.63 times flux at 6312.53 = 417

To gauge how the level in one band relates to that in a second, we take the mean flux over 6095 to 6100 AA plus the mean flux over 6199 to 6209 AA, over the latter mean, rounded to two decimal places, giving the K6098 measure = 2.06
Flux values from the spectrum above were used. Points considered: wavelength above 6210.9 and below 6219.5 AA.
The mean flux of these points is 19.8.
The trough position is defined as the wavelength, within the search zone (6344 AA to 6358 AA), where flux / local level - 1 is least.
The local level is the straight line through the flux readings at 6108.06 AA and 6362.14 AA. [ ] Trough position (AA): 6357.75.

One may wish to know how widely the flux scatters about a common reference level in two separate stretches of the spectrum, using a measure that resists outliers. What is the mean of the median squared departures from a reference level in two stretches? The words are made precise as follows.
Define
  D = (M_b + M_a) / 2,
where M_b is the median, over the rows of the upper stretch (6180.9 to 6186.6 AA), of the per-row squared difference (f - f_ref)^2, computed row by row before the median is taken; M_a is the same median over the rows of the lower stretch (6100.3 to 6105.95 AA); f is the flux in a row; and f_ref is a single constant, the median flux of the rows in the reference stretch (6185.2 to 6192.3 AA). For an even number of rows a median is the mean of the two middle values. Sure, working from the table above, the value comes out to 0.32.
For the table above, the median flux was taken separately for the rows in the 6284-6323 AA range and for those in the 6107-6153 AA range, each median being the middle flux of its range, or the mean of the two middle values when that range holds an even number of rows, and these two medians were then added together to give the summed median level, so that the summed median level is 39.6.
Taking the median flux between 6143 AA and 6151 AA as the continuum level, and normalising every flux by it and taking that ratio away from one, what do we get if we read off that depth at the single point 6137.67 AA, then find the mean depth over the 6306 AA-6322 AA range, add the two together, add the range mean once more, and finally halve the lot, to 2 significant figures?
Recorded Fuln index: -0.041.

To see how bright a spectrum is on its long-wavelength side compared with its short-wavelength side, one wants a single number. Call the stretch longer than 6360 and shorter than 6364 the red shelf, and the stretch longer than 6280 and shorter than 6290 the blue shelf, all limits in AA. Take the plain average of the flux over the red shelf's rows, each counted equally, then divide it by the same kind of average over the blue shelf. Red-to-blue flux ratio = 0.92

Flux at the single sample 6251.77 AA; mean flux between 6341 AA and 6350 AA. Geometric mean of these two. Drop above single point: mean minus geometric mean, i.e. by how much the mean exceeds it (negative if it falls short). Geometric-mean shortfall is 0.65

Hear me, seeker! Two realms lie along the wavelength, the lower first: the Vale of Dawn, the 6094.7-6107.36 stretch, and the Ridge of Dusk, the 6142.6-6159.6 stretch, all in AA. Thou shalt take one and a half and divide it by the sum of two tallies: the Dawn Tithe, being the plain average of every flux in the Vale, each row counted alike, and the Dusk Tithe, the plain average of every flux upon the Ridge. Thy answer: 0.0372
